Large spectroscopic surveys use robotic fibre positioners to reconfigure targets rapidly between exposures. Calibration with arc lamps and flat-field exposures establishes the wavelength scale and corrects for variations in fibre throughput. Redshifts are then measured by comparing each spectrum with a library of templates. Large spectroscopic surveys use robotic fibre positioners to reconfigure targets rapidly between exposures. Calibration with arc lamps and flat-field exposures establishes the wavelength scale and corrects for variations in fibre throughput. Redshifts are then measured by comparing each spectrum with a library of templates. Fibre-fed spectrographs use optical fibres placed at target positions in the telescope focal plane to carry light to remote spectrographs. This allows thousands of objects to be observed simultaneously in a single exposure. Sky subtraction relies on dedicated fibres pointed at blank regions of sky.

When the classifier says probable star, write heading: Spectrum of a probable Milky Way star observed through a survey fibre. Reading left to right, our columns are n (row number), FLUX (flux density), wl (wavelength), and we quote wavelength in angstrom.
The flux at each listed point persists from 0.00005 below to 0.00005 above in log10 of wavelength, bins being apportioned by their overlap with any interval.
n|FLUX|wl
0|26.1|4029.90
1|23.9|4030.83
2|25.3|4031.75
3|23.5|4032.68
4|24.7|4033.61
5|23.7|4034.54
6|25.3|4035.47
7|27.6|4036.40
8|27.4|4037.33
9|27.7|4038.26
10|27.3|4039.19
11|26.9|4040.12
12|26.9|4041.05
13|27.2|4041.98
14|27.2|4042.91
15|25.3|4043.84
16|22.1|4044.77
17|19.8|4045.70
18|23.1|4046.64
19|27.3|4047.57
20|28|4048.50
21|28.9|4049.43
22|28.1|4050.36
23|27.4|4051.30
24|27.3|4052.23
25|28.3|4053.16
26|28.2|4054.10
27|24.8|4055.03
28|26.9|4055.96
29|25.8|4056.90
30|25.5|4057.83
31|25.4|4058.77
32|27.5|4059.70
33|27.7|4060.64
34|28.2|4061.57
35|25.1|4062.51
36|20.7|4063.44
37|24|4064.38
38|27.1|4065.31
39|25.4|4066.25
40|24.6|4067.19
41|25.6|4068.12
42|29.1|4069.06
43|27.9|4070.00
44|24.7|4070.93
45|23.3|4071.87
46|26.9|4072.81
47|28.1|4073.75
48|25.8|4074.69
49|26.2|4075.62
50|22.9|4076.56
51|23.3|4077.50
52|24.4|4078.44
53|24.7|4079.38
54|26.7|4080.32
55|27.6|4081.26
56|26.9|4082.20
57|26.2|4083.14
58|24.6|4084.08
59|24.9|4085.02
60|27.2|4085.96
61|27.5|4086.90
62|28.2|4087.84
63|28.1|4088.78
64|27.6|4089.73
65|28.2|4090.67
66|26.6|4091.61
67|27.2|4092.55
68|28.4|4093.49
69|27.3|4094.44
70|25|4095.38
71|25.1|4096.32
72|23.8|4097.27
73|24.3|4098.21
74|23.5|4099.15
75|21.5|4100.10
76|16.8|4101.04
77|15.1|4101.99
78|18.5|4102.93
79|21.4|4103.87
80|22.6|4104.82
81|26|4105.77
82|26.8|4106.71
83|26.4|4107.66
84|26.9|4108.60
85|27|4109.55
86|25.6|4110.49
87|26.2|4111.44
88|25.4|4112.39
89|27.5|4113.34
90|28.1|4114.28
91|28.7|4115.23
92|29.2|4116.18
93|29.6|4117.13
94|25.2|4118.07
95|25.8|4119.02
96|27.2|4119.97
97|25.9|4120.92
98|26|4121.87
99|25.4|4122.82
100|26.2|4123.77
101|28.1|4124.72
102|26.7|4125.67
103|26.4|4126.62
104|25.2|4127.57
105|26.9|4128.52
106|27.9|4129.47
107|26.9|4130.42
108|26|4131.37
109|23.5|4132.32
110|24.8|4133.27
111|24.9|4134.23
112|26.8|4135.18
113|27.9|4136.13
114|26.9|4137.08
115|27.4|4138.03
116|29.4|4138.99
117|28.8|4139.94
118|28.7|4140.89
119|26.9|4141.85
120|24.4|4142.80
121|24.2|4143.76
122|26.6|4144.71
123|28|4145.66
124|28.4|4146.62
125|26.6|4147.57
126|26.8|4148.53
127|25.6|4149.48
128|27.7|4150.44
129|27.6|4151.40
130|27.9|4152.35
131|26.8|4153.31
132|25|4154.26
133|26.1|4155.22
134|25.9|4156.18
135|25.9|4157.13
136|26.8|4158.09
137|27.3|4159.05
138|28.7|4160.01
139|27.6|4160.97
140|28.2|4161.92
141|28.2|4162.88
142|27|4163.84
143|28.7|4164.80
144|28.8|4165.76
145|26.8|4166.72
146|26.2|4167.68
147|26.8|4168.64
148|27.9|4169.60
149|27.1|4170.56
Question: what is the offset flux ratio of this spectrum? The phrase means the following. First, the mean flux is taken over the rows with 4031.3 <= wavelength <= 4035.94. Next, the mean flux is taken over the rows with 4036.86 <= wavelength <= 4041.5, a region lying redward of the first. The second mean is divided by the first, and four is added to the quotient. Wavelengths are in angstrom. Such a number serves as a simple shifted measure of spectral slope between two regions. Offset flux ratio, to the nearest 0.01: 5.11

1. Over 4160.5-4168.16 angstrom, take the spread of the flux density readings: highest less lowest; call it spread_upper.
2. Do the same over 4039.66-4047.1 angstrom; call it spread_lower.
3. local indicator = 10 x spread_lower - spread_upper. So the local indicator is 71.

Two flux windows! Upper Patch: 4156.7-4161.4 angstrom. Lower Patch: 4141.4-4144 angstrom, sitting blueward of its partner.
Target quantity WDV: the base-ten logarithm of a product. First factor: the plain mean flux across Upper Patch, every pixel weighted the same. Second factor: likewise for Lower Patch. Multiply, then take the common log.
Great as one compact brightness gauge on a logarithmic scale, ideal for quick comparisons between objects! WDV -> 2.84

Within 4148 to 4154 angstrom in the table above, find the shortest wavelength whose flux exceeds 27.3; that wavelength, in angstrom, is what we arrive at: 4150.44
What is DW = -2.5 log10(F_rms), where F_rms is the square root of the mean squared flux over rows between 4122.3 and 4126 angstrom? -3.56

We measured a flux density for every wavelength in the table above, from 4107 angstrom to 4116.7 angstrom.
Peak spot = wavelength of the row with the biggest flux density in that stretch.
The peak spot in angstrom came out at 4116.18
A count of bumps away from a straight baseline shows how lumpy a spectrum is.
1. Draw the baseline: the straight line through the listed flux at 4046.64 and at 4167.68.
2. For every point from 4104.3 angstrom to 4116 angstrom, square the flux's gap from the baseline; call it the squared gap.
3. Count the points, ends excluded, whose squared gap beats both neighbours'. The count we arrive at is 3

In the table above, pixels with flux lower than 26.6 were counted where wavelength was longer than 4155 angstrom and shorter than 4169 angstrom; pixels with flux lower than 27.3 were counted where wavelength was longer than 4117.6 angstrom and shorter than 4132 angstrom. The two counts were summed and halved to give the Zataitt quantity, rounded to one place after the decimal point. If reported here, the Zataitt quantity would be 8.5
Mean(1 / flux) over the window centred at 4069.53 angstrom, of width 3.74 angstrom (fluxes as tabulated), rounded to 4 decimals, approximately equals 0.0374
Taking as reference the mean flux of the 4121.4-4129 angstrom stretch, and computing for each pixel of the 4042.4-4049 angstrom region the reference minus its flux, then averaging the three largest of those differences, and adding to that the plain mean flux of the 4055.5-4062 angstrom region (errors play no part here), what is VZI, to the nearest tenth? 31.4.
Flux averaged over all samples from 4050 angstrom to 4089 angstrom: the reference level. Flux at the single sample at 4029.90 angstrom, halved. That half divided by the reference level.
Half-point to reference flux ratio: 0.499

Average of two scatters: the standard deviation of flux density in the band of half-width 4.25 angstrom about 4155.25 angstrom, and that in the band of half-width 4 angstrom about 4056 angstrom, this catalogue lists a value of 1.1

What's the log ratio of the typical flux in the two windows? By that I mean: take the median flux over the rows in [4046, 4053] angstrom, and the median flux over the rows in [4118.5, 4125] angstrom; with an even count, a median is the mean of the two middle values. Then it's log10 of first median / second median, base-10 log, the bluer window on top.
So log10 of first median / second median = 0.023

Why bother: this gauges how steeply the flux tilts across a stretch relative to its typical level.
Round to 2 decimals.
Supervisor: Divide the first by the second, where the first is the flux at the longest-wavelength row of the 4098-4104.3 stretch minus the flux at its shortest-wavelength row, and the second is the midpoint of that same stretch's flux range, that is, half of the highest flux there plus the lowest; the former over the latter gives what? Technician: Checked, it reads -0.15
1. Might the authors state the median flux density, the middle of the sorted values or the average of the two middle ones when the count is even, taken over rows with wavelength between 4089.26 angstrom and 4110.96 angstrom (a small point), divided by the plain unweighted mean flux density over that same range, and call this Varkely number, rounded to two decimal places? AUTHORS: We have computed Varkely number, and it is 1.05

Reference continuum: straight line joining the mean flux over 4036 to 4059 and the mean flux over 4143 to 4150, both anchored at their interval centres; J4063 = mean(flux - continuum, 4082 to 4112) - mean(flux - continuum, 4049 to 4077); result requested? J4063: -1.3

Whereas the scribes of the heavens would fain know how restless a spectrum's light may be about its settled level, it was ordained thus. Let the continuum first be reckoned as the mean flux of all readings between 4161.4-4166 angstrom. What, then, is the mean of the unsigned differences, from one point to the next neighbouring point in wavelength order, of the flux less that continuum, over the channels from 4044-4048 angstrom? 3.3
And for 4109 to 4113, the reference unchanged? 0.9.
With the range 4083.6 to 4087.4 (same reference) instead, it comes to 1.0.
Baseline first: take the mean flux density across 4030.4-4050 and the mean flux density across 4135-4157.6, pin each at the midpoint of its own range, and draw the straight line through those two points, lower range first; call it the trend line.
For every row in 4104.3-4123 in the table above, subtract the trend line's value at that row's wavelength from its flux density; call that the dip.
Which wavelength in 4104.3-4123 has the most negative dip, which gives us 4104.82 angstrom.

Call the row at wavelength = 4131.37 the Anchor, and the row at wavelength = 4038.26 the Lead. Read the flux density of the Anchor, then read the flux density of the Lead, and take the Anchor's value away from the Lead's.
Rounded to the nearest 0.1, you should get 1.7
